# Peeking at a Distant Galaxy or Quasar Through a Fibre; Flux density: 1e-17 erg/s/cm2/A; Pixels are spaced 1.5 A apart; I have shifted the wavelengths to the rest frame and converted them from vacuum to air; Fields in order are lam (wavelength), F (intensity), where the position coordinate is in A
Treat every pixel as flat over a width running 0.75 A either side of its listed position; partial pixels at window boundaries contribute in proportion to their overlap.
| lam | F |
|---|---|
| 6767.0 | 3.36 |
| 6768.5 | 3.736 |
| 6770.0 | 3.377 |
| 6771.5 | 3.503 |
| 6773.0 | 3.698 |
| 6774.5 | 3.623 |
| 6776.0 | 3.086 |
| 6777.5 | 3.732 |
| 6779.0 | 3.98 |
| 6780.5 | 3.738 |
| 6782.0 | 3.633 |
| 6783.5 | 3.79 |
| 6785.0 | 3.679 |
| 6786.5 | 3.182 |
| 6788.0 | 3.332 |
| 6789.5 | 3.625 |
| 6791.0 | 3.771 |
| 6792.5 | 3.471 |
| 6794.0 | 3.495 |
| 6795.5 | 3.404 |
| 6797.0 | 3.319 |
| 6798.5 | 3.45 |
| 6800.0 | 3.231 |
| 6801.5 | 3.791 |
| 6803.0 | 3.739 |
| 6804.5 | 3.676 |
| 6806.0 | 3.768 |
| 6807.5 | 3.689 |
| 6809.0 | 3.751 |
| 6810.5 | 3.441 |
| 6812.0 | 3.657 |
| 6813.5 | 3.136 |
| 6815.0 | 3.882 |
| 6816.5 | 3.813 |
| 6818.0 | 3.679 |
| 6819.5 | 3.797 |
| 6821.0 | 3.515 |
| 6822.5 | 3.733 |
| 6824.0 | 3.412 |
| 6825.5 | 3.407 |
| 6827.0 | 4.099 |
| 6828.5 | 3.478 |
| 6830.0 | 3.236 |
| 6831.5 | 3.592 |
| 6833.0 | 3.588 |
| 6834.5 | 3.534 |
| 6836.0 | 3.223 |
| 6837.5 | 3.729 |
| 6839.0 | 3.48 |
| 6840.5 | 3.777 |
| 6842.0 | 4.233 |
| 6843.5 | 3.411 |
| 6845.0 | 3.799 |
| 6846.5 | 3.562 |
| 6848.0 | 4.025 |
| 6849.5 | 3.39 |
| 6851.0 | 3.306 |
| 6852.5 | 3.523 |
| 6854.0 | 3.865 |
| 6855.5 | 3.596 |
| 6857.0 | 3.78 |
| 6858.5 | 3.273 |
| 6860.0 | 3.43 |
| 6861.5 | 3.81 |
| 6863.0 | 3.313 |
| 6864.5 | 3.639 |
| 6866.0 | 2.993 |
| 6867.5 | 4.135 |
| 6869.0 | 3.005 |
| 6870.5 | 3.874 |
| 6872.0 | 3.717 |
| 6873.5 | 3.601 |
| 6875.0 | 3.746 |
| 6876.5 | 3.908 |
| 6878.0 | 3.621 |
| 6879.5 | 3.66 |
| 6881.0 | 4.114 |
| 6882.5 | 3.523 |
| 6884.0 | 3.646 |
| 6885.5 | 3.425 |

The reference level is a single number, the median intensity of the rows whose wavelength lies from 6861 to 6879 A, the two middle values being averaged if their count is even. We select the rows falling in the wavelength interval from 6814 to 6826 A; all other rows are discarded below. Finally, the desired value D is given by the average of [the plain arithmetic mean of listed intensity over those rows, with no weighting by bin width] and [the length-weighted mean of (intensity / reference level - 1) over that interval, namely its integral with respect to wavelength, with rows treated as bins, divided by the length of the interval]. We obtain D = 1.823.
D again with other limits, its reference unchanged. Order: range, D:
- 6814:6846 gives 1.814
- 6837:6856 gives 1.833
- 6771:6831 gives 1.781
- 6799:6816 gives 1.799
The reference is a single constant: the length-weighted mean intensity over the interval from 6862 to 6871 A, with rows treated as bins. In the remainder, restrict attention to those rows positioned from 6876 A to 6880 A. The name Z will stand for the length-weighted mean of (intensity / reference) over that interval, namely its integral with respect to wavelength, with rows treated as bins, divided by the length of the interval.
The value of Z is 1.07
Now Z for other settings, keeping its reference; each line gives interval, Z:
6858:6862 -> 1.00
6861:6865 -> 1.02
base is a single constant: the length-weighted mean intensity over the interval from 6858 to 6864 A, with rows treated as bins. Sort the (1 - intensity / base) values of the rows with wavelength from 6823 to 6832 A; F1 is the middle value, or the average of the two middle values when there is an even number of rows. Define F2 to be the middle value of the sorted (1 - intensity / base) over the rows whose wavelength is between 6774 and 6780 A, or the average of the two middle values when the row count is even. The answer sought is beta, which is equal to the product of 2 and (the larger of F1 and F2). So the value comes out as 0.02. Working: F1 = 0.01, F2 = -0.059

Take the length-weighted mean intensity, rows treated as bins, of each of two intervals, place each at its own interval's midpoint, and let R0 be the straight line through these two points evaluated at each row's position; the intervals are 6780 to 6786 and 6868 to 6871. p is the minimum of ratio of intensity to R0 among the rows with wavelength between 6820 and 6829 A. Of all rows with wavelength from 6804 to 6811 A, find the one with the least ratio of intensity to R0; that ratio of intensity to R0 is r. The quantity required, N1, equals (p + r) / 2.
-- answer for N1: 0.952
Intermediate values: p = 0.95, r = 0.95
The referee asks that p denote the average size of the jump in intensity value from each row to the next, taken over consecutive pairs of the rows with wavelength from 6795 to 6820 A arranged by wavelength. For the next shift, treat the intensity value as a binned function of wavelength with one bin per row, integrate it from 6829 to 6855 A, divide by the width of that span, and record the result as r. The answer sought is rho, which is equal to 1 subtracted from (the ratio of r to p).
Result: 15.7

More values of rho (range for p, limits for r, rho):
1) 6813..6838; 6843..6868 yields 11.2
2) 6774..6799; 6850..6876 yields 14.2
